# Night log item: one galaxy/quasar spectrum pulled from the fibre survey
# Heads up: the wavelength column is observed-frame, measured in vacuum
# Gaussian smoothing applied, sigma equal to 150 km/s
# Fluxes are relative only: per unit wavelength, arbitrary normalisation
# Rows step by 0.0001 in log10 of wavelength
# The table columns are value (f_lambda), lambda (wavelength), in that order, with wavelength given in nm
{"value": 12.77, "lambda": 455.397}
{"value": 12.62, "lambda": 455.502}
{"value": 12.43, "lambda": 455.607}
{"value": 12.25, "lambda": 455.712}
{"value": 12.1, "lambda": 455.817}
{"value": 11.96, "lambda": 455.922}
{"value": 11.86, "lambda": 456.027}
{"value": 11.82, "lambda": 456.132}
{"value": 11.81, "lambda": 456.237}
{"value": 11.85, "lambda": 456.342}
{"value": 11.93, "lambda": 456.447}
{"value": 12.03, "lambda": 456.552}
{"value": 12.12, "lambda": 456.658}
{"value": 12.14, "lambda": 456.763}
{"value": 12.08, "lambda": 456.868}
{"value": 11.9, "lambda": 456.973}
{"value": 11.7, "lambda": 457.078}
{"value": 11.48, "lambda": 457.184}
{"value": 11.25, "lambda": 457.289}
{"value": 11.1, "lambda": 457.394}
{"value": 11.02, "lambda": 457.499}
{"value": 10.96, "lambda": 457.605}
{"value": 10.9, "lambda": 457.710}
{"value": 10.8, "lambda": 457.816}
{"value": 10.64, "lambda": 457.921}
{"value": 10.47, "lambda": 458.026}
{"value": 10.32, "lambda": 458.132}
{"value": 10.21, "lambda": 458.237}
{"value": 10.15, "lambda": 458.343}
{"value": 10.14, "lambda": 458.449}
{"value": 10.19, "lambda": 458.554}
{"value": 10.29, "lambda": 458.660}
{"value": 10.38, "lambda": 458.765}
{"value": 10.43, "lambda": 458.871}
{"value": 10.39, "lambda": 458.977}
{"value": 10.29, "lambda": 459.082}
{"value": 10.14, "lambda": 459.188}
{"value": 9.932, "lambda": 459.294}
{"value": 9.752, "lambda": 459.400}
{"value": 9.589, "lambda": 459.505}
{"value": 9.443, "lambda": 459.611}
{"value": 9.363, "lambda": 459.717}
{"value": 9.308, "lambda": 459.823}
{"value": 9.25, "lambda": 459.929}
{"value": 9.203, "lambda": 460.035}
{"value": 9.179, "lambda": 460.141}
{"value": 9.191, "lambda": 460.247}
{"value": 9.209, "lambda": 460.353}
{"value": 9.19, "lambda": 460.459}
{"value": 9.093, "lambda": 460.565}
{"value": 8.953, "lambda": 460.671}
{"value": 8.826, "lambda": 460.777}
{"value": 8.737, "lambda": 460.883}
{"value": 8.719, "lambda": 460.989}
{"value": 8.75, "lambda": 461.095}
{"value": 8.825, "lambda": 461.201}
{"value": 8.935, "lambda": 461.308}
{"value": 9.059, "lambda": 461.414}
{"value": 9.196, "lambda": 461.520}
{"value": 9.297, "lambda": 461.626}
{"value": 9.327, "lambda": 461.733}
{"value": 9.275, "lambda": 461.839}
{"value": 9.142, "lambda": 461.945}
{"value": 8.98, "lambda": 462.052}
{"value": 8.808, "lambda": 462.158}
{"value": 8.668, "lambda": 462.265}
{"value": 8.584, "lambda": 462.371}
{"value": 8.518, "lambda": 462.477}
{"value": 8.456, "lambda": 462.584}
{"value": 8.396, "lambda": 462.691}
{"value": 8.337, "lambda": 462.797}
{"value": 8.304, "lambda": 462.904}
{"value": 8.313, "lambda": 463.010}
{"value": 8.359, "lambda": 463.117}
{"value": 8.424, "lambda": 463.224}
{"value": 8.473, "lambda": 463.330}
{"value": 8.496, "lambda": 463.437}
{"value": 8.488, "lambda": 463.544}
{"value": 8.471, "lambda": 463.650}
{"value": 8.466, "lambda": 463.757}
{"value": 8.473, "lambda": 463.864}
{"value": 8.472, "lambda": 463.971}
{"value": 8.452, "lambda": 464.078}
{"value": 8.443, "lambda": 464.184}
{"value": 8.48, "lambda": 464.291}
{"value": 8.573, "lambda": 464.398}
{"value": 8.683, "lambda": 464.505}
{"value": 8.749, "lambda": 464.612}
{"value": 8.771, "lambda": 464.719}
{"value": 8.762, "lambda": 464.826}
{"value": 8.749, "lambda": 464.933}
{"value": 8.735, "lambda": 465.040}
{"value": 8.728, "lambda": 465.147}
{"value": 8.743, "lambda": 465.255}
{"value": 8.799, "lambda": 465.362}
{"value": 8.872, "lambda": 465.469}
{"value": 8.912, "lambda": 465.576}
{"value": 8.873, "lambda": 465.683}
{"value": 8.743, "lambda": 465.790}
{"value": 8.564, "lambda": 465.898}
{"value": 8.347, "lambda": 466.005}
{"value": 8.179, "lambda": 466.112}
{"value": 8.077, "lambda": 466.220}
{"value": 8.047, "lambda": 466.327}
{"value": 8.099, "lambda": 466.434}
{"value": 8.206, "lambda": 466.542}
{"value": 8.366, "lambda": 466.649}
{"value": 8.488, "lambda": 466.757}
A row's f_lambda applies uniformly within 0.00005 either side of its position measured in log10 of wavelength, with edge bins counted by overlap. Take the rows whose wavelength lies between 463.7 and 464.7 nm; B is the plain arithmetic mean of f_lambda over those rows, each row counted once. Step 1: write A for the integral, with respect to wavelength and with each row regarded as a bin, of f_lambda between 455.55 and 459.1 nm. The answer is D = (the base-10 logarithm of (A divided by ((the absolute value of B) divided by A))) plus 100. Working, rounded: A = 40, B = 8.5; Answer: 102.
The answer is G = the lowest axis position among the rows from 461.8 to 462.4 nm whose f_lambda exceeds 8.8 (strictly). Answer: 461.839 nm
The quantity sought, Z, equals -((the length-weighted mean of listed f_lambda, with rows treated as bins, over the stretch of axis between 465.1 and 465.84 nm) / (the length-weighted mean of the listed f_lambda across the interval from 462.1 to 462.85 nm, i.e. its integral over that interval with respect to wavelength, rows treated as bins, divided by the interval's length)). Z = -1.03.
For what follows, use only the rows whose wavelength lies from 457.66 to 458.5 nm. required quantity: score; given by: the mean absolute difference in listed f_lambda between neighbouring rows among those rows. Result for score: 0.11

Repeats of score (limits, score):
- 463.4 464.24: 0.01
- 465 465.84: 0.05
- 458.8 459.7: 0.14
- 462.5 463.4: 0.05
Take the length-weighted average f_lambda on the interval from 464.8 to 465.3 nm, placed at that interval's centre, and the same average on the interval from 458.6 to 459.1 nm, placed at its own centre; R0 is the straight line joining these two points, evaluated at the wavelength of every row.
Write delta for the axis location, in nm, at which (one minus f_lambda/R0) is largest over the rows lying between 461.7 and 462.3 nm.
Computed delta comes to 462.265 nm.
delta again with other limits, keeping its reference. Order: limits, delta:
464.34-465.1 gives 464.398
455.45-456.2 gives 456.132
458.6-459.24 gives 459.188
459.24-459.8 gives 459.717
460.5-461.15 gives 460.883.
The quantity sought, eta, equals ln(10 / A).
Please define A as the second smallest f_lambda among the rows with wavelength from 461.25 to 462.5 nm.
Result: 0.15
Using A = 8.584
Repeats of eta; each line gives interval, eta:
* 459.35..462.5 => 0.15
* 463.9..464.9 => 0.17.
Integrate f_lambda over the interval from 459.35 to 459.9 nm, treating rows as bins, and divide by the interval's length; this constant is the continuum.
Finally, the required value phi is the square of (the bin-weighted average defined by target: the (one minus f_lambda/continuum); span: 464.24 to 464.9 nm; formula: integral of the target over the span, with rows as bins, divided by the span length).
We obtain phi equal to 0.007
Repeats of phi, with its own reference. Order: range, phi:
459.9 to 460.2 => 0.001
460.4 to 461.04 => 0.003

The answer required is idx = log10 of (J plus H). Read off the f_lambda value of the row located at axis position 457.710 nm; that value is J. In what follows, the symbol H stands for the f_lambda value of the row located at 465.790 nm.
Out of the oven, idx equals 1.29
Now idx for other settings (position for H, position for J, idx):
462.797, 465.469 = 1.24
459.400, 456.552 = 1.34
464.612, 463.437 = 1.24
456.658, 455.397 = 1.40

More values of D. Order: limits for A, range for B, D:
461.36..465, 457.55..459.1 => 102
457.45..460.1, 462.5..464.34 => 102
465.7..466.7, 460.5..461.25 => 101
